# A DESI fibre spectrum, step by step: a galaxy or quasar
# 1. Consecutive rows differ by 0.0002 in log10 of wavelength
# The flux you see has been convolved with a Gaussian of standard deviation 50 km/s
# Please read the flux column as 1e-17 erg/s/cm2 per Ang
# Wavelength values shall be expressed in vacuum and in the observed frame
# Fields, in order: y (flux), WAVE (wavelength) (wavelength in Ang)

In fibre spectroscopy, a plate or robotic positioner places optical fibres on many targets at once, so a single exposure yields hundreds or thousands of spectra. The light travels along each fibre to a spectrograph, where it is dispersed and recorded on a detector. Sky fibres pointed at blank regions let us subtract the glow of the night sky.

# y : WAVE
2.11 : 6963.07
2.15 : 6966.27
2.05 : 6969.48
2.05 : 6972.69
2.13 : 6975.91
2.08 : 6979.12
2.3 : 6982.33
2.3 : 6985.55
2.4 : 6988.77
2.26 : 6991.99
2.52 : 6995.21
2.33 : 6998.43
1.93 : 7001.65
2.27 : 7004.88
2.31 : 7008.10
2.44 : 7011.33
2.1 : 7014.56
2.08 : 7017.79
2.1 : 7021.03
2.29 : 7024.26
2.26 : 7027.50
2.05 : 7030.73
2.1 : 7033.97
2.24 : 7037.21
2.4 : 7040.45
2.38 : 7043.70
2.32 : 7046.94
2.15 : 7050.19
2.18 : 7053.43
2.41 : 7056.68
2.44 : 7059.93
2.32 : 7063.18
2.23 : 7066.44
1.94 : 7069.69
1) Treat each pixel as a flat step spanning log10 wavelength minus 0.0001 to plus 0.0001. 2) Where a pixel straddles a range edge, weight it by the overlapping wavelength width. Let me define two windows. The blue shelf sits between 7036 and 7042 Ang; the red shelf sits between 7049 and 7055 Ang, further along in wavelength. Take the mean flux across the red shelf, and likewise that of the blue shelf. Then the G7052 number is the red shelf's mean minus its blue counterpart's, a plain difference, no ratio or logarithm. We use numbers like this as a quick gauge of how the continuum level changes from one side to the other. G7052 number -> -0.16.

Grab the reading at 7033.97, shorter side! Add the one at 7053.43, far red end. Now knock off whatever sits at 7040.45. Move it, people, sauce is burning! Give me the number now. 1.88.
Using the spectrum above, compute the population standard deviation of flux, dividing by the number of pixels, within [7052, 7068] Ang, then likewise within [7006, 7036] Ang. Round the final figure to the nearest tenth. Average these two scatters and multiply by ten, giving 1.1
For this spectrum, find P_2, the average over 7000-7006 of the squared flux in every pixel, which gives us 4.4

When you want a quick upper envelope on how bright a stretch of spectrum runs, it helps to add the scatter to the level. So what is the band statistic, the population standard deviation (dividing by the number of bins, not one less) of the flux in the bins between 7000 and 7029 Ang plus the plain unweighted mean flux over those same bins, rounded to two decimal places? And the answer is 2.34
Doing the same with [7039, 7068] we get 2.41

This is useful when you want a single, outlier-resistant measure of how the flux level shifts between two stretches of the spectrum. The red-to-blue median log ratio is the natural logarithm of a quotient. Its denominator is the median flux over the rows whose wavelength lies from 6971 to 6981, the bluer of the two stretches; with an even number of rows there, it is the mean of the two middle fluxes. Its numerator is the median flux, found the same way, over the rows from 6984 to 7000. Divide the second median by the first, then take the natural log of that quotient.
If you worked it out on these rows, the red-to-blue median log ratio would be 0.11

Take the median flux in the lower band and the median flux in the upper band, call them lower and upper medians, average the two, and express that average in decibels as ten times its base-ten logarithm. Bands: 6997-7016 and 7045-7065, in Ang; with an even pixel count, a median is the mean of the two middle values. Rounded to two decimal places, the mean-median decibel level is 3.63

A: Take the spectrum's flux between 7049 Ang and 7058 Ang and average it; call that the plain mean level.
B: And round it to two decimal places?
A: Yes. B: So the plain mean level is 2.25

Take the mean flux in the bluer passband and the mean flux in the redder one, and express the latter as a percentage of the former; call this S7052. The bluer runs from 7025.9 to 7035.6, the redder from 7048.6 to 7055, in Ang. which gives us 101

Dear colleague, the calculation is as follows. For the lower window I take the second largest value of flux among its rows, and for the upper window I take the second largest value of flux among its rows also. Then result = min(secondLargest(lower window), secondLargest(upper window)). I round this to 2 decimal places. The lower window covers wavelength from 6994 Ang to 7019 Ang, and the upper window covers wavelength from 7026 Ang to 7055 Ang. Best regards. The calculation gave 2.38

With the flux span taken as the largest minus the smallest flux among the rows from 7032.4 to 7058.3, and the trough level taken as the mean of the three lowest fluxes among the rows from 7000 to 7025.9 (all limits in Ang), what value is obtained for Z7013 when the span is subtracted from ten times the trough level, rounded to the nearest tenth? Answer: 20.1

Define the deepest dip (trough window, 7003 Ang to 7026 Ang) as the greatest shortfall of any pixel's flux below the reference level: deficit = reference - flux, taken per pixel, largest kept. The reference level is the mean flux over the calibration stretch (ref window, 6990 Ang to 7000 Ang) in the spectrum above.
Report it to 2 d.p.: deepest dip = 0.29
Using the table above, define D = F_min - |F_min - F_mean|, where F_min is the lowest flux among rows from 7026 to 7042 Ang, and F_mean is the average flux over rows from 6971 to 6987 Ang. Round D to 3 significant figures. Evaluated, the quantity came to 1.93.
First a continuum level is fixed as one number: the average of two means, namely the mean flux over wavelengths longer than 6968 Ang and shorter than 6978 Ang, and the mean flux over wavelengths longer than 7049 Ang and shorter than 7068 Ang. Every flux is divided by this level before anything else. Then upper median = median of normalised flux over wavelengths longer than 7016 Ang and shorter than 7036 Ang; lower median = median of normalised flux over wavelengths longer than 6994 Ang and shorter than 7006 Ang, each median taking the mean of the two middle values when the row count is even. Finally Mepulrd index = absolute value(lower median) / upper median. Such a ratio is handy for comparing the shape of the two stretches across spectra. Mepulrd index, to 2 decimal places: 1.10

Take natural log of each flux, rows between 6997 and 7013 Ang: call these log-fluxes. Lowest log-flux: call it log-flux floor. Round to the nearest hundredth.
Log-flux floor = 0.66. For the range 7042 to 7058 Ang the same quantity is 0.77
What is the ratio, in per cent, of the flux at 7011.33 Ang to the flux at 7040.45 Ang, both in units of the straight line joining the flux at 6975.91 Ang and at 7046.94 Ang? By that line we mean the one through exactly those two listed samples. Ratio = 105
